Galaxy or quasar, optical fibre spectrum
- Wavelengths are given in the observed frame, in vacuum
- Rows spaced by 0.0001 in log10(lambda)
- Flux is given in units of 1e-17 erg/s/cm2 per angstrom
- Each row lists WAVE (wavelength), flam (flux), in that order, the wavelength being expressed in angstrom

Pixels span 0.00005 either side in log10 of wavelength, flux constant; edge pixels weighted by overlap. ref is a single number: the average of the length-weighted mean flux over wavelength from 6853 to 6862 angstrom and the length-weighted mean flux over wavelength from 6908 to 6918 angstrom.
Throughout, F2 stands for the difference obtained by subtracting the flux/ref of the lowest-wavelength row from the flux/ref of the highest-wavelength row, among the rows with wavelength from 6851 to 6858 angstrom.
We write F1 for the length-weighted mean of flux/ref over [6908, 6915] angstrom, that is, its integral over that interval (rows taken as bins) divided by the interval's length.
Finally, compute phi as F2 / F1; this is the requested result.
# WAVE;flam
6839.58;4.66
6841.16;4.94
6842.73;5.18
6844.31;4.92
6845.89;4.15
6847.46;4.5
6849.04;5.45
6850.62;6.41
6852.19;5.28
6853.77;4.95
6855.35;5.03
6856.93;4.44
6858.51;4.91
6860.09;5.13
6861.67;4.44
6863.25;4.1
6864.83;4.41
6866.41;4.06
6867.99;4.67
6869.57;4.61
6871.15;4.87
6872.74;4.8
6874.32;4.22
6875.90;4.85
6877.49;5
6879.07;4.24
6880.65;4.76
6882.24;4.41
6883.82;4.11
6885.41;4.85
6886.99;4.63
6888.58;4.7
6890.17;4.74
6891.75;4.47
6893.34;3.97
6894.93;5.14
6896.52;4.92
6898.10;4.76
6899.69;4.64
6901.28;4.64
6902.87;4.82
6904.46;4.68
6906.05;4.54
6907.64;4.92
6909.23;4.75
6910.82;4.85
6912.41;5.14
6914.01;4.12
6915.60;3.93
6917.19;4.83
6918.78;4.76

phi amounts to -0.18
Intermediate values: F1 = 1.00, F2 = -0.18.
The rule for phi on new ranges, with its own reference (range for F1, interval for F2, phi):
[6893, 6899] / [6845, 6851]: 0.48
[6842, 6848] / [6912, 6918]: -0.07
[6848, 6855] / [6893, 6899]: 0.14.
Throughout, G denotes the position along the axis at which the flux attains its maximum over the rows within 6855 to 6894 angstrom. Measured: 6860.09 angstrom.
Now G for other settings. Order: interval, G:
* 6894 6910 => 6894.93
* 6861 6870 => 6867.99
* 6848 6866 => 6850.62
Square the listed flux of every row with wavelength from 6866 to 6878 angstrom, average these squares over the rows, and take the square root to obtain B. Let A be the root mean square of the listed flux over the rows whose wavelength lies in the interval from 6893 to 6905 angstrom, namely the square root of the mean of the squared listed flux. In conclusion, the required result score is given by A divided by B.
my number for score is 1.01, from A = 4.71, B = 4.65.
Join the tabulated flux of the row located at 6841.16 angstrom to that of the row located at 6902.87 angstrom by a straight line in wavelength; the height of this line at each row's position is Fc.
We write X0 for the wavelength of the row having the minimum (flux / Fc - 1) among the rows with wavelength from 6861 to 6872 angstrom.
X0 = 6866.41 angstrom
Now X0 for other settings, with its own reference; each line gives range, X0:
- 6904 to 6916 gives 6915.60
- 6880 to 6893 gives 6883.82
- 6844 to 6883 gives 6866.41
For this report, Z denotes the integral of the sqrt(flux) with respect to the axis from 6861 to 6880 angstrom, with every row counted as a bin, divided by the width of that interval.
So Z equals 2.13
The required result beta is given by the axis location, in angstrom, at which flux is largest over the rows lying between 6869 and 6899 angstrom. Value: 6894.93 angstrom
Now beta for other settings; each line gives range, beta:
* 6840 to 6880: 6850.62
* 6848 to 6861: 6850.62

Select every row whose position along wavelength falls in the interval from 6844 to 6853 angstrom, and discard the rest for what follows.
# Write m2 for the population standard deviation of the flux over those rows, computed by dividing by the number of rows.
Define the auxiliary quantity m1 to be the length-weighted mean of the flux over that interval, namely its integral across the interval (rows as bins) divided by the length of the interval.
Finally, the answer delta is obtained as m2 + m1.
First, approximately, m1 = 5.13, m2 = 0.73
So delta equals 5.86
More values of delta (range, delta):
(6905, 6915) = 5.03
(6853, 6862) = 5.11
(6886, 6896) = 4.97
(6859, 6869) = 4.85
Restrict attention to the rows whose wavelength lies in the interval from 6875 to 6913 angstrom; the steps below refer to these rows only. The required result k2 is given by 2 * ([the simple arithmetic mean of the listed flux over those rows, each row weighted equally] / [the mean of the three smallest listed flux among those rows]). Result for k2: 2.28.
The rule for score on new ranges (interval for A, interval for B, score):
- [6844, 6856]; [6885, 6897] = 1.09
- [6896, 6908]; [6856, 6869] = 1.05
